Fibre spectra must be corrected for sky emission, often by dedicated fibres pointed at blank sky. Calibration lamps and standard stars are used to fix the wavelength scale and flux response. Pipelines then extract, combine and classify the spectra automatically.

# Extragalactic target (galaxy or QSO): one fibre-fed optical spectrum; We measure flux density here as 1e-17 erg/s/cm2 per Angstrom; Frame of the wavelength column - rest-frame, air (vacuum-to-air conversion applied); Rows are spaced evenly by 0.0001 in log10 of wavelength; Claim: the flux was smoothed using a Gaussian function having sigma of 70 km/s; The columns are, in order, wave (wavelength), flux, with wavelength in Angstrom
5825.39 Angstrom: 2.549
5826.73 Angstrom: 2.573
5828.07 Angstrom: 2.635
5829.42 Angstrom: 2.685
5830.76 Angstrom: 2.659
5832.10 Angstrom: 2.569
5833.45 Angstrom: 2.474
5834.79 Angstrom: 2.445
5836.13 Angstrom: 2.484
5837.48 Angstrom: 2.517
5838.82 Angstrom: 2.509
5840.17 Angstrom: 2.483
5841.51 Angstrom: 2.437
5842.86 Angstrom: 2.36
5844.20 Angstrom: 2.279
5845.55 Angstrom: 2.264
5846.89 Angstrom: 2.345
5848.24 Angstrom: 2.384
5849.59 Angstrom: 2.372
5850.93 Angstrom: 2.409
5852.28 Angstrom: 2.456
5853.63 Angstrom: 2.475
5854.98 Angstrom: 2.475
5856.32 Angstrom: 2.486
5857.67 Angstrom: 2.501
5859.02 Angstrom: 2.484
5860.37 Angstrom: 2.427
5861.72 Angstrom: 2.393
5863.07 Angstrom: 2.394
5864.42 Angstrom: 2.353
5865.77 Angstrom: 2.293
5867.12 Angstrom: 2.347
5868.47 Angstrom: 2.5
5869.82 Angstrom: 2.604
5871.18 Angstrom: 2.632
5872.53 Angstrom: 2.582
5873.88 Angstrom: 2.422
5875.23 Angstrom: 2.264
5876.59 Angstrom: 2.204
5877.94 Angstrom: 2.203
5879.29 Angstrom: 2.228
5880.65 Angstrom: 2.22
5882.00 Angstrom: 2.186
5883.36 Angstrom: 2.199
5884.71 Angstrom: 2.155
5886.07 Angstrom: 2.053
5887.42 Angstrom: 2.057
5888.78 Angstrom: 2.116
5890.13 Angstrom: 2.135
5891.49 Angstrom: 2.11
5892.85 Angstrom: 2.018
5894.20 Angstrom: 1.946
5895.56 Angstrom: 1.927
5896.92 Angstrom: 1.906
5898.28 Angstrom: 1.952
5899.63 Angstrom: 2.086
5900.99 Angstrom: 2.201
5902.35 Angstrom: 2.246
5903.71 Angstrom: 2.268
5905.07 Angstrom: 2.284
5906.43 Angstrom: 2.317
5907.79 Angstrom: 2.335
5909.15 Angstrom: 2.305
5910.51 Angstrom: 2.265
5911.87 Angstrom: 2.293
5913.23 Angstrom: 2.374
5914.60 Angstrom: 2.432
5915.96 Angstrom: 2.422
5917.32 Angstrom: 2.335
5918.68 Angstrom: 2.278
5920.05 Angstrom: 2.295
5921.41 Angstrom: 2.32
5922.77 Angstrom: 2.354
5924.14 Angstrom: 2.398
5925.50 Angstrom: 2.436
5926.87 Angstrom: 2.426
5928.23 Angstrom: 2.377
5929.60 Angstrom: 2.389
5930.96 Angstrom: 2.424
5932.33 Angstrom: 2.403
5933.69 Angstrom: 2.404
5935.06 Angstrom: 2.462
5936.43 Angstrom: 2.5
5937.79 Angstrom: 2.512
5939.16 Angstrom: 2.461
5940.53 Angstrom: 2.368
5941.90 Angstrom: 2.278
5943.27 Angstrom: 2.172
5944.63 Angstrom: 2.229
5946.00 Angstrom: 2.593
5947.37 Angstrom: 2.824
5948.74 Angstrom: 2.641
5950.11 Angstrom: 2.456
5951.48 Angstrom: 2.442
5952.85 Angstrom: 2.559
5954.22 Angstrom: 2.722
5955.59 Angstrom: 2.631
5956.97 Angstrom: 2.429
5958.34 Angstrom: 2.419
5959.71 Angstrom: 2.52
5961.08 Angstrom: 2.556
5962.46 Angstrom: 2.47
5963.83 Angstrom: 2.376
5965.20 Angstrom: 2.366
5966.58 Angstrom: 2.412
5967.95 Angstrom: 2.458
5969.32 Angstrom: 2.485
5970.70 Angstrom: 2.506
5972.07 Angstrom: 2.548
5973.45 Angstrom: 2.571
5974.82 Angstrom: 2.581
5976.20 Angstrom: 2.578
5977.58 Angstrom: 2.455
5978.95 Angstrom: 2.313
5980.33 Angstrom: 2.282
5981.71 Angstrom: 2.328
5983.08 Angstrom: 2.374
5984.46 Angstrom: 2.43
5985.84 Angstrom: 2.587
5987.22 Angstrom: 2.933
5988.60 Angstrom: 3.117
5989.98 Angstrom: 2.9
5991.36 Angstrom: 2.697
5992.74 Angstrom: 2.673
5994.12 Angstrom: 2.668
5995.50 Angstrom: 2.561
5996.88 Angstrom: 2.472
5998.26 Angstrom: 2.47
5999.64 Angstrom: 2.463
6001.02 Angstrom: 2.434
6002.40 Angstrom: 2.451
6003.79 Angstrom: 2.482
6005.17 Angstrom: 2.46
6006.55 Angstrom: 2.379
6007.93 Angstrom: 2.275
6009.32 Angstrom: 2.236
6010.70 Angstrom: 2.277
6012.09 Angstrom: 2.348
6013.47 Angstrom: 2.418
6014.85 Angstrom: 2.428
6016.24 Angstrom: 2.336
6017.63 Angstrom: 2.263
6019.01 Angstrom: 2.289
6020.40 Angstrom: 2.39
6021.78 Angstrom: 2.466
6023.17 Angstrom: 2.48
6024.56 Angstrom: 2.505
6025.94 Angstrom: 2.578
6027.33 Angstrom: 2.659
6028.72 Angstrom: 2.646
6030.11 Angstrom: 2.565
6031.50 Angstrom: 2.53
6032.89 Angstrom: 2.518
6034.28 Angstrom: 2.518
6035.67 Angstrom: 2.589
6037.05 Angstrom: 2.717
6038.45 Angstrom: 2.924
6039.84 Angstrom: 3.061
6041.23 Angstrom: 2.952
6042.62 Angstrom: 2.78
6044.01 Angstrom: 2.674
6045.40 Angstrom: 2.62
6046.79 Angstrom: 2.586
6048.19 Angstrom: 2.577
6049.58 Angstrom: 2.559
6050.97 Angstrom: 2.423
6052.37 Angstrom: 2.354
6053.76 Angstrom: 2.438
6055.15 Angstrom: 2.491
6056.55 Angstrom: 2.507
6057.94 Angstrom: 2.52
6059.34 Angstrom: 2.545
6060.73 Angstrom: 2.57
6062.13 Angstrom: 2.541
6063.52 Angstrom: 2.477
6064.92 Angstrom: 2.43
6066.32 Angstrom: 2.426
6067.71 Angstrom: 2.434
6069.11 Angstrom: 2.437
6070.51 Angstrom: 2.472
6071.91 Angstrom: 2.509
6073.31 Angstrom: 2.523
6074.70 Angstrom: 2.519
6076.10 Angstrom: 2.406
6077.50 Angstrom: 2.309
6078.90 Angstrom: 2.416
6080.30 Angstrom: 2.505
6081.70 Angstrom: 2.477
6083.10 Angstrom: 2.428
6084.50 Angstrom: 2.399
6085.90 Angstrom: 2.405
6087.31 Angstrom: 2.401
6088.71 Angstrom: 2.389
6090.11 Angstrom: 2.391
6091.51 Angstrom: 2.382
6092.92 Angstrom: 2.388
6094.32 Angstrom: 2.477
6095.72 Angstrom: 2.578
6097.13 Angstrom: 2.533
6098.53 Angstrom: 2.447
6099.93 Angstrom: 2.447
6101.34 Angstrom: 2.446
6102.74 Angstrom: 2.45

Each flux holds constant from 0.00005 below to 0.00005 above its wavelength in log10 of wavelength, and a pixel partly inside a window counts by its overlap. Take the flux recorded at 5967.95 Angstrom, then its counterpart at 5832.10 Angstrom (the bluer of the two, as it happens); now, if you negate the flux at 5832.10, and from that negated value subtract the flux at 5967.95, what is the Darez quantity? -5.03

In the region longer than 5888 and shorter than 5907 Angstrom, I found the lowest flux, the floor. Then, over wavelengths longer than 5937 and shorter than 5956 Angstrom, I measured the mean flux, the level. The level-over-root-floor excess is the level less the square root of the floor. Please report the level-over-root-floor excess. 1.11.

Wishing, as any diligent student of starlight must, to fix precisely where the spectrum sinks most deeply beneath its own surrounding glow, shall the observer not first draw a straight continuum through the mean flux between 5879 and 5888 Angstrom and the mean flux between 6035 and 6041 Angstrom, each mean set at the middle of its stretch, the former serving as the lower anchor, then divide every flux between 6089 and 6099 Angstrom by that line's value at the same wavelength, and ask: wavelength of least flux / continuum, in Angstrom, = 6091.51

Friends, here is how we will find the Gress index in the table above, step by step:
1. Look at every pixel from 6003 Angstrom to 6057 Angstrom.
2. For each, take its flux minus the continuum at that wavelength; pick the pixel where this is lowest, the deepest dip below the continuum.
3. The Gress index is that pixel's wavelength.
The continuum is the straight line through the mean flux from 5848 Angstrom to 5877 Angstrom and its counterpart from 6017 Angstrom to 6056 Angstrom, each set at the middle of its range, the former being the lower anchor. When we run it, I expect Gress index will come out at 6009.32 Angstrom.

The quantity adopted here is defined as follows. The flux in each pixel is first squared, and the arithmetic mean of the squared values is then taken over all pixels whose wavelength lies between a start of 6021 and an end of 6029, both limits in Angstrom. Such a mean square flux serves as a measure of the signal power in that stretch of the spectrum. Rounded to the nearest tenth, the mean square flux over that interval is 6.5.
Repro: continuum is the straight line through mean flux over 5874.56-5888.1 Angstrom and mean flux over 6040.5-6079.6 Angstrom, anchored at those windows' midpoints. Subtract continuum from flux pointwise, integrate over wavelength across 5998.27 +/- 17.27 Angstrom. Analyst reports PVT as 3.9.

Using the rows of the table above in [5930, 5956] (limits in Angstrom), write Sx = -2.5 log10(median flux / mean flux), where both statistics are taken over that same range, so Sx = 0.007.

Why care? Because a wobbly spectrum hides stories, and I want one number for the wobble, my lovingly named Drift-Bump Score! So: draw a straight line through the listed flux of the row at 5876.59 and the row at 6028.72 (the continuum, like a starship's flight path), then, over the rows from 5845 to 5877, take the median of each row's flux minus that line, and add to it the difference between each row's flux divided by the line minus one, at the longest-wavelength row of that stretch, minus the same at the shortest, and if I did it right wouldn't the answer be 0.20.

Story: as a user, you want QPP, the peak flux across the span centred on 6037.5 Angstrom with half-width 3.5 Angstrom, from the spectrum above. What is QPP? 3.061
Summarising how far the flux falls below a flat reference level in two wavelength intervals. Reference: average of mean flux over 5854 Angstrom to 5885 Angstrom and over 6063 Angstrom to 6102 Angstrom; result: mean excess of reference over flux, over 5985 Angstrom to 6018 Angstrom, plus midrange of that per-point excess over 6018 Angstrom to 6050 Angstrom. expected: -0.4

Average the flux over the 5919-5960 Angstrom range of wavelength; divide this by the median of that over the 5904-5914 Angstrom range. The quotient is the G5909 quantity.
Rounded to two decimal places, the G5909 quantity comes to 1.06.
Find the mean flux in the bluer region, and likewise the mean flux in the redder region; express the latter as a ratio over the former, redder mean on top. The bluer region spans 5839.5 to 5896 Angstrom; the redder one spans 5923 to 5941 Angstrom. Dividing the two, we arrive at 1.05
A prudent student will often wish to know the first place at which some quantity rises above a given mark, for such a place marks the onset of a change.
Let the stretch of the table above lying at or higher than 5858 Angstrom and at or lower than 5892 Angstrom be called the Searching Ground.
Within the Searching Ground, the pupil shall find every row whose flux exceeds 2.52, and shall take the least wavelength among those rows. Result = 5869.82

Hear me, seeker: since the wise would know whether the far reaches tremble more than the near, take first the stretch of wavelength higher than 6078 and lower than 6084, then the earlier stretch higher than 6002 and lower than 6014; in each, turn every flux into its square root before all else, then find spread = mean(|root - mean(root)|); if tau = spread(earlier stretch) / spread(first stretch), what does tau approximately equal 2.2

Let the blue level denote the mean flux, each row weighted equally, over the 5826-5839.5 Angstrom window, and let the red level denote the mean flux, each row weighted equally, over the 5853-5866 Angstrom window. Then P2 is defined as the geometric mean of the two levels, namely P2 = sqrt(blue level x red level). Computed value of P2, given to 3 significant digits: 2.49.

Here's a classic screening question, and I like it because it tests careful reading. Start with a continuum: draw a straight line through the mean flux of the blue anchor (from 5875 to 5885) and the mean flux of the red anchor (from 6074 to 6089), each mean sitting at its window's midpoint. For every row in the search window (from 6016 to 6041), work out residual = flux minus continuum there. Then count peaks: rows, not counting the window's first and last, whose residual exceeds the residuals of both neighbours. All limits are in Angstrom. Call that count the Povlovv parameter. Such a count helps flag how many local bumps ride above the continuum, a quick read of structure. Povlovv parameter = 1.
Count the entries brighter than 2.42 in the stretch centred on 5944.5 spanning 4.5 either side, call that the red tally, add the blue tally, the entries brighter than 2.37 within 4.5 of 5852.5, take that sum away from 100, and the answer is 90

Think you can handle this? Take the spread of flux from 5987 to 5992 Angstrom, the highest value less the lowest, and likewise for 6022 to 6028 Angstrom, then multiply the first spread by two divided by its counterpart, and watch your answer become 4.7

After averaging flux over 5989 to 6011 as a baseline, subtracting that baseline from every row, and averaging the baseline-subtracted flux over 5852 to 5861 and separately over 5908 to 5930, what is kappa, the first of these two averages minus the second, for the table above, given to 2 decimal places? 0.12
